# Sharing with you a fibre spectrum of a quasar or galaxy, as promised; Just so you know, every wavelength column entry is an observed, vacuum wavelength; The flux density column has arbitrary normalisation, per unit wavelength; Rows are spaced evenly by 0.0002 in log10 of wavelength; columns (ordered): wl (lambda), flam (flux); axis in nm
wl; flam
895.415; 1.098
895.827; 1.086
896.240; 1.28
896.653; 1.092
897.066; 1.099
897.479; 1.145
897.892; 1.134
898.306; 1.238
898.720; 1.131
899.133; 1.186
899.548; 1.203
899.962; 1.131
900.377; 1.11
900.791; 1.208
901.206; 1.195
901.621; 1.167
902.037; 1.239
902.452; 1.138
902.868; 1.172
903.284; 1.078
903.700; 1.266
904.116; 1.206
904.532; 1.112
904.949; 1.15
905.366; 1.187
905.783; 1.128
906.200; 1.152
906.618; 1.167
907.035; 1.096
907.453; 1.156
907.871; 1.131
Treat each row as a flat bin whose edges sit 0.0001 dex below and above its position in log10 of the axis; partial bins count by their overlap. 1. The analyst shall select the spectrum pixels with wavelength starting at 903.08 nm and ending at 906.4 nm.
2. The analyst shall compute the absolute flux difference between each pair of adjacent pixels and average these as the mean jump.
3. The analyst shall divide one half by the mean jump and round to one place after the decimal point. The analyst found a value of 7.0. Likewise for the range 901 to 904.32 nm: 6.1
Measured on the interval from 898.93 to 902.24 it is 10.9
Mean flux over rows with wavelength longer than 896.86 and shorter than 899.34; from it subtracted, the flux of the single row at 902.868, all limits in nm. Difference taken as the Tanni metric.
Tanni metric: -0.016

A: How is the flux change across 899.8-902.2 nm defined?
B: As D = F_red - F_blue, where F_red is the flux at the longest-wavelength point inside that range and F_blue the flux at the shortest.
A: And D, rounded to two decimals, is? 0.11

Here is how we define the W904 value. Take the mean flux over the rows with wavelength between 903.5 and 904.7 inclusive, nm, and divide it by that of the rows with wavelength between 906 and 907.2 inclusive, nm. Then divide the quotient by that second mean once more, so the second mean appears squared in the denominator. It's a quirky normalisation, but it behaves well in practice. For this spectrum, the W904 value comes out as 0.92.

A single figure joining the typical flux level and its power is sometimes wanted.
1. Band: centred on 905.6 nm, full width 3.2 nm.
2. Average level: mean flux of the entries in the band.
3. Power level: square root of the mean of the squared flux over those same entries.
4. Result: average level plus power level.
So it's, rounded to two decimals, 2.30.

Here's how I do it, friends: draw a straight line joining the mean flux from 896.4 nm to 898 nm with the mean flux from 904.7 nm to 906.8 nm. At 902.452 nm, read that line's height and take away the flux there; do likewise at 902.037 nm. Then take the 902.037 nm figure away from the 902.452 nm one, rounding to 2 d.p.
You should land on 0.10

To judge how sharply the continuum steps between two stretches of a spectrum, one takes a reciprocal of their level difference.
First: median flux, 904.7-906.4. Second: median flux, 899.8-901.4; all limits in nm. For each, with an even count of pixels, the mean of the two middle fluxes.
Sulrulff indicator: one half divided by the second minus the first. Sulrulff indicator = 42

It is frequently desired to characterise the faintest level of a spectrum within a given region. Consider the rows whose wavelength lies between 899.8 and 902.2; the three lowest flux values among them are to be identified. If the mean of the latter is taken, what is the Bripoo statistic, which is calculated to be 1.14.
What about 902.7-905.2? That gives 1.11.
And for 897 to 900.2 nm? 1.12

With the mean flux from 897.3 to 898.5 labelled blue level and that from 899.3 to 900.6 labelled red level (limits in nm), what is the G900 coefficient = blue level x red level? 1.35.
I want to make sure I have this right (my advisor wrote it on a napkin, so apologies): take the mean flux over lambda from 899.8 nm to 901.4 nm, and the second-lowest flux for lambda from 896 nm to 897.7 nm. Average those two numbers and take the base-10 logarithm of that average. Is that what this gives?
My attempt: 0.053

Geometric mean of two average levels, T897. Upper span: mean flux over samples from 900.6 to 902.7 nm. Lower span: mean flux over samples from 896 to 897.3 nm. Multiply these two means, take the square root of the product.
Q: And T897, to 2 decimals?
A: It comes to 1.17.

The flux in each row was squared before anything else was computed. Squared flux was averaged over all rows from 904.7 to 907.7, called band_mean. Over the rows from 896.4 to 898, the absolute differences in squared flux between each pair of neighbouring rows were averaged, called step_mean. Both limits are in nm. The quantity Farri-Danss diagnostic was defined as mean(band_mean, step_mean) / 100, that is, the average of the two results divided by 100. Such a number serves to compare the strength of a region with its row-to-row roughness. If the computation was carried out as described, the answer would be 0.0068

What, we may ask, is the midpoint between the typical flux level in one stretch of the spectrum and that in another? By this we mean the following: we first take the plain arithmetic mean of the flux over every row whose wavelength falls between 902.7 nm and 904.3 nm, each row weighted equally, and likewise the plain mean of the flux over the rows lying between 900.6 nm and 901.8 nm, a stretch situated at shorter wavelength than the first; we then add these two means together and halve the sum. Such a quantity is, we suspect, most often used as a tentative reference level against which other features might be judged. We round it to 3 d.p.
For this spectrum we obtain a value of 1.185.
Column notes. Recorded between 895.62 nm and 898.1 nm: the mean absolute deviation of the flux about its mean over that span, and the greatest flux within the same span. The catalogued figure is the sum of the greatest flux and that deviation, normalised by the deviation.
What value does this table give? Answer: 27.2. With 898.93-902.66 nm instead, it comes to 37.0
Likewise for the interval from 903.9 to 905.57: 37.8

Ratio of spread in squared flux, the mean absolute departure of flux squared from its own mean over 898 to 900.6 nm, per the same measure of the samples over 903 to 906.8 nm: 1.0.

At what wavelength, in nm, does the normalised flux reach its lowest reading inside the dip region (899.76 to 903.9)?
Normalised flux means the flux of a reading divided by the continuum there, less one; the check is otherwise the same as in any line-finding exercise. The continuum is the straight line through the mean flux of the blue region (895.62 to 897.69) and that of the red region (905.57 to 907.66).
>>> 903.284 nm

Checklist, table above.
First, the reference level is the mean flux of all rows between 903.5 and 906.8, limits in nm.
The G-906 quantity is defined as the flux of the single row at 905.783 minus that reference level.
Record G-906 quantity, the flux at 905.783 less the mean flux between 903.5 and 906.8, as -0.04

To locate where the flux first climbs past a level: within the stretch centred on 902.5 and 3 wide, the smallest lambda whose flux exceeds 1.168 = 901.206 nm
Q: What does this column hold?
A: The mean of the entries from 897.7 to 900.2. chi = 1.17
